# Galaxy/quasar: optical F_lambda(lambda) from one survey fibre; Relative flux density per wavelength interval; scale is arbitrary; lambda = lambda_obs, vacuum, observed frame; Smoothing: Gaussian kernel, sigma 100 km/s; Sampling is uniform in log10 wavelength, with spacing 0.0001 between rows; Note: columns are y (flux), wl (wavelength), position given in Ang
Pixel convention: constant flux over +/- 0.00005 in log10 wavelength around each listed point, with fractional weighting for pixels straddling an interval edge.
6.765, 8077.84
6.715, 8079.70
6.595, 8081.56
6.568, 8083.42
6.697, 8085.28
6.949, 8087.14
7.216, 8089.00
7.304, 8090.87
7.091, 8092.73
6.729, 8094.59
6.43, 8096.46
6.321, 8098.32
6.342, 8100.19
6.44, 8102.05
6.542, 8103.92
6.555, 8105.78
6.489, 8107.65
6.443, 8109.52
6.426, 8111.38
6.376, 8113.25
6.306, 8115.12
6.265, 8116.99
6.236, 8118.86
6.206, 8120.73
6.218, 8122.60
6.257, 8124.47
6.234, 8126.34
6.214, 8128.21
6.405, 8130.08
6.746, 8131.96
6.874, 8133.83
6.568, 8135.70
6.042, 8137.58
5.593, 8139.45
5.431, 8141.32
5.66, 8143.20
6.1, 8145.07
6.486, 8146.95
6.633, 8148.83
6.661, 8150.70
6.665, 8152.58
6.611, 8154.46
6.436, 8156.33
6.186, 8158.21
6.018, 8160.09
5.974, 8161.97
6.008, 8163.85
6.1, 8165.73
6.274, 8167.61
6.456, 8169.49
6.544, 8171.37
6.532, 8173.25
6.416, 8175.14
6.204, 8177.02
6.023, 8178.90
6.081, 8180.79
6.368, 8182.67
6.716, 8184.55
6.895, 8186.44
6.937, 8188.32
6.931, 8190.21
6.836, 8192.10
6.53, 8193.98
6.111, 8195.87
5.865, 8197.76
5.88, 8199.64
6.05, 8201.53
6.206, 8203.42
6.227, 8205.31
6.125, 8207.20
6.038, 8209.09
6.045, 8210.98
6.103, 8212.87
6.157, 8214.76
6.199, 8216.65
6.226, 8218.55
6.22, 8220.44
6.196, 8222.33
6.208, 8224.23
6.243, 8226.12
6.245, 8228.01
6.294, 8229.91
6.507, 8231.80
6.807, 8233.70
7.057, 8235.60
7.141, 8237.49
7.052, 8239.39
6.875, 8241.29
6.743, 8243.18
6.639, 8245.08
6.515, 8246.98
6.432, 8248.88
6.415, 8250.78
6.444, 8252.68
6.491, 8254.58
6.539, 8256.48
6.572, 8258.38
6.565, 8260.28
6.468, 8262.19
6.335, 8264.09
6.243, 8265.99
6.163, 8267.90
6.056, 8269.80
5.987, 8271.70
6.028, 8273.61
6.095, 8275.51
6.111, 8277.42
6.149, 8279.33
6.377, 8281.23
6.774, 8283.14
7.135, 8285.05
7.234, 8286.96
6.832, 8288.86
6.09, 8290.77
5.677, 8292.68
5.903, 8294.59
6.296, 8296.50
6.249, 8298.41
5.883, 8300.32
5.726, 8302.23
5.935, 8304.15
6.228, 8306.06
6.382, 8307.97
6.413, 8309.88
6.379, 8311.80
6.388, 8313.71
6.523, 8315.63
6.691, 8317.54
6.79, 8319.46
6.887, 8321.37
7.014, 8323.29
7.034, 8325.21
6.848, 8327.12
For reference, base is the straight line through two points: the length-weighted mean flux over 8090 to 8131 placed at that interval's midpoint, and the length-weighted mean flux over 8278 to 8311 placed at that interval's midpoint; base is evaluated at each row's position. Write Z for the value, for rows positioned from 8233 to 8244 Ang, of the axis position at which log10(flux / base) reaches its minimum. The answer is 8243.18 Ang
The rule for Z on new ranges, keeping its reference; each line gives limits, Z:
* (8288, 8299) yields 8292.68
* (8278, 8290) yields 8279.33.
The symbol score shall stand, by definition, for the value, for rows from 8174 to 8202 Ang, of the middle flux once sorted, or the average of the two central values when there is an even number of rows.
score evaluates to 6.37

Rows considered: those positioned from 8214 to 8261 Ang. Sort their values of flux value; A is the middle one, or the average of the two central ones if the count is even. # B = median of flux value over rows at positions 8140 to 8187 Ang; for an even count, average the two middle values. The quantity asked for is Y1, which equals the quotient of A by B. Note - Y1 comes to 1.02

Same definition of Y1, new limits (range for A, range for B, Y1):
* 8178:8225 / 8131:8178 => 0.97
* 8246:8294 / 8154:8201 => 1.01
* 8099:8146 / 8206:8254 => 1.00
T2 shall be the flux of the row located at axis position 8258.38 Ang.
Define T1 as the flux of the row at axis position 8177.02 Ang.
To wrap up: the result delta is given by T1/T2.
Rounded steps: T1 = 6.204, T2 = 6.572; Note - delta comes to 0.94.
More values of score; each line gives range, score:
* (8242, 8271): 6.47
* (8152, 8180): 6.27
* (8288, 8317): 6.25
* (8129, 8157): 6.49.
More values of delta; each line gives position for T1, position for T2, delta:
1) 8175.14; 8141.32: 1.18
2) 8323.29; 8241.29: 1.02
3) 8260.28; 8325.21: 0.93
